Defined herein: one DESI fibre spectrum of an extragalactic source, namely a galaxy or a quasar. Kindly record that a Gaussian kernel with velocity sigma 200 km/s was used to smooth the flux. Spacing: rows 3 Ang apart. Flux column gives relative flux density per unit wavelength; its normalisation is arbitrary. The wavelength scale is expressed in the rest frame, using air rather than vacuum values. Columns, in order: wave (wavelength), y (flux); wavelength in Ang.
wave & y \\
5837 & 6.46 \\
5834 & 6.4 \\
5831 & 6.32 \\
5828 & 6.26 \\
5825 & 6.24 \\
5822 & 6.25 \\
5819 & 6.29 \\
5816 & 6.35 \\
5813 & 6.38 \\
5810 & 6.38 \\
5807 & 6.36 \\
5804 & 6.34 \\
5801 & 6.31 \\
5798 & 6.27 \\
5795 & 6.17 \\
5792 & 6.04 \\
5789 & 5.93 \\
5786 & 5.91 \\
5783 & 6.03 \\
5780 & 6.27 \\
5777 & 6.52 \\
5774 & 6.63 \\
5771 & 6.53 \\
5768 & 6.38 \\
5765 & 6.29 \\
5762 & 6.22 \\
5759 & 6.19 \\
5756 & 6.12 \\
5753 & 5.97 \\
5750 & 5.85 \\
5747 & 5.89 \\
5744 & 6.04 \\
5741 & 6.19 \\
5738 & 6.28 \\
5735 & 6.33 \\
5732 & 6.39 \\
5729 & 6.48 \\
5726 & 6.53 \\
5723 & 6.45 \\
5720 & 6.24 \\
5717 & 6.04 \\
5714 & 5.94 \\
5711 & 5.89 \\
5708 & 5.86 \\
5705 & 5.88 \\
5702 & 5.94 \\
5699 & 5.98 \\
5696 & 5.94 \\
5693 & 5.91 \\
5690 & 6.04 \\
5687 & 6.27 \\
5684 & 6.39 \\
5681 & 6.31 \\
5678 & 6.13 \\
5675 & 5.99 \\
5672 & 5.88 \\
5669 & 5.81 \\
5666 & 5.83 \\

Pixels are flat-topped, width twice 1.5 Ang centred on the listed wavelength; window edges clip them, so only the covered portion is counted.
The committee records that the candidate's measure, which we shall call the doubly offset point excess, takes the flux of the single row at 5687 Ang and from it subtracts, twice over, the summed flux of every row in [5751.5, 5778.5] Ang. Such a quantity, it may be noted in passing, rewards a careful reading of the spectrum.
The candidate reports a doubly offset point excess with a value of -107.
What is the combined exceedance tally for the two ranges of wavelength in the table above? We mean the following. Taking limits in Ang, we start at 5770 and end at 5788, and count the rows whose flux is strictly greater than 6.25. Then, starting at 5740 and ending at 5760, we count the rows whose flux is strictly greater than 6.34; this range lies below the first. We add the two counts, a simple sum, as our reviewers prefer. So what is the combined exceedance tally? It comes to 4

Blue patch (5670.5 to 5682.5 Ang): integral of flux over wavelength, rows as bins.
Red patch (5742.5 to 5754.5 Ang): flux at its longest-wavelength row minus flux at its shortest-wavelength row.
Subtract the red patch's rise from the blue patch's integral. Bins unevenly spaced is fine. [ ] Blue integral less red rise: 73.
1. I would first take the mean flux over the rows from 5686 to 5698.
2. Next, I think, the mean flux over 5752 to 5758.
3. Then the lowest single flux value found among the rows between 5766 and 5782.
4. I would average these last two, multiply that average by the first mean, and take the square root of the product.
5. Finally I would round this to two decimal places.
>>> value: 6.10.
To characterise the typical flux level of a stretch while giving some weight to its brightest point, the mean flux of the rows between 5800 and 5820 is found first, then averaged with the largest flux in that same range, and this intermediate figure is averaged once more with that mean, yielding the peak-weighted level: 6.35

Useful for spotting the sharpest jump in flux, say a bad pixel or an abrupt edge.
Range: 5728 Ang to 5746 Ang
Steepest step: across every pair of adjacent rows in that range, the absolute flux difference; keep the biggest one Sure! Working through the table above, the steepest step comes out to 0.15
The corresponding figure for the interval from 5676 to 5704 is 0.23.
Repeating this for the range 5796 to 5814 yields 0.04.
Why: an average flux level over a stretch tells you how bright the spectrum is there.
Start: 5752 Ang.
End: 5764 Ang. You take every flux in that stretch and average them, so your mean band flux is 6.1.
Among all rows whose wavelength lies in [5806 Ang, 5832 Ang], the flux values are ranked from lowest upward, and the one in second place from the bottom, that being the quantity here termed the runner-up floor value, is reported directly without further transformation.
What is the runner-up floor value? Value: 6.25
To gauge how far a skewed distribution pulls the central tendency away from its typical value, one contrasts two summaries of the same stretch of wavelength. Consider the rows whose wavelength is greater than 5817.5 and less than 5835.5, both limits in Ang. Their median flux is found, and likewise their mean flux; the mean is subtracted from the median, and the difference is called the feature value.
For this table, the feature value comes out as -0.018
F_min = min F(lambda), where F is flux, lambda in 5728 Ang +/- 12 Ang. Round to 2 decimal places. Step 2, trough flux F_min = 6.04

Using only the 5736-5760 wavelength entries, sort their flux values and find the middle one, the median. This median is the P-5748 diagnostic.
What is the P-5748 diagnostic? 6.08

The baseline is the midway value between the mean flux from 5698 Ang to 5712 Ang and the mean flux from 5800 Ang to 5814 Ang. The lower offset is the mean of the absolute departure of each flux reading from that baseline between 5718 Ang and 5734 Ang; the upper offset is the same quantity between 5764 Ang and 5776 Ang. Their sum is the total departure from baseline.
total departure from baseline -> 0.61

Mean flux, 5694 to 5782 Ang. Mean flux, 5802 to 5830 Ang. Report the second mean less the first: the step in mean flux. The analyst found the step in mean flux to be 0.14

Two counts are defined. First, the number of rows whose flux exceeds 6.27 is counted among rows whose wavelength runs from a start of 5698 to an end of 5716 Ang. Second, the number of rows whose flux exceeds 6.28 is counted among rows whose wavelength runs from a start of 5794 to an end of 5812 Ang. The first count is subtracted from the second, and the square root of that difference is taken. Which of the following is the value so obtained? 2.0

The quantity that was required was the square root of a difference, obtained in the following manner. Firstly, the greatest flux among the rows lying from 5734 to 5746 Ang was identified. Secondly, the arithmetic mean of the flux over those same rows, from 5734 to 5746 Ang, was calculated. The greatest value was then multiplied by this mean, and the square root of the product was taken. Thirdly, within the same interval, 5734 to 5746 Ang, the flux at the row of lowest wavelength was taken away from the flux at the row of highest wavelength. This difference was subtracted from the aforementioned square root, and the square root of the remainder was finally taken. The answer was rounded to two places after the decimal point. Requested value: 2.56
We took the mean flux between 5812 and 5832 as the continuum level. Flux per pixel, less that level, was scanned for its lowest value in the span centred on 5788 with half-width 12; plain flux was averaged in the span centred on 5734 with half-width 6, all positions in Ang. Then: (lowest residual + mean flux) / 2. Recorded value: 2.99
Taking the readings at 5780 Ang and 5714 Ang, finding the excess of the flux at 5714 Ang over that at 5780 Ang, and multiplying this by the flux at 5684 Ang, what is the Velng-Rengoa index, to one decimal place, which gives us -2.1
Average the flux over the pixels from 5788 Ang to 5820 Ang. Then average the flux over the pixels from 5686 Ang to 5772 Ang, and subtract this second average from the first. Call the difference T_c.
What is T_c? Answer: 0.12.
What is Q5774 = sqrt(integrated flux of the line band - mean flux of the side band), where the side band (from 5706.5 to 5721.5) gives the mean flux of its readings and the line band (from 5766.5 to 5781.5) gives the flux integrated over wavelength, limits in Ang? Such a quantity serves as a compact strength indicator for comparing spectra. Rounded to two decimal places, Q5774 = 9.54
